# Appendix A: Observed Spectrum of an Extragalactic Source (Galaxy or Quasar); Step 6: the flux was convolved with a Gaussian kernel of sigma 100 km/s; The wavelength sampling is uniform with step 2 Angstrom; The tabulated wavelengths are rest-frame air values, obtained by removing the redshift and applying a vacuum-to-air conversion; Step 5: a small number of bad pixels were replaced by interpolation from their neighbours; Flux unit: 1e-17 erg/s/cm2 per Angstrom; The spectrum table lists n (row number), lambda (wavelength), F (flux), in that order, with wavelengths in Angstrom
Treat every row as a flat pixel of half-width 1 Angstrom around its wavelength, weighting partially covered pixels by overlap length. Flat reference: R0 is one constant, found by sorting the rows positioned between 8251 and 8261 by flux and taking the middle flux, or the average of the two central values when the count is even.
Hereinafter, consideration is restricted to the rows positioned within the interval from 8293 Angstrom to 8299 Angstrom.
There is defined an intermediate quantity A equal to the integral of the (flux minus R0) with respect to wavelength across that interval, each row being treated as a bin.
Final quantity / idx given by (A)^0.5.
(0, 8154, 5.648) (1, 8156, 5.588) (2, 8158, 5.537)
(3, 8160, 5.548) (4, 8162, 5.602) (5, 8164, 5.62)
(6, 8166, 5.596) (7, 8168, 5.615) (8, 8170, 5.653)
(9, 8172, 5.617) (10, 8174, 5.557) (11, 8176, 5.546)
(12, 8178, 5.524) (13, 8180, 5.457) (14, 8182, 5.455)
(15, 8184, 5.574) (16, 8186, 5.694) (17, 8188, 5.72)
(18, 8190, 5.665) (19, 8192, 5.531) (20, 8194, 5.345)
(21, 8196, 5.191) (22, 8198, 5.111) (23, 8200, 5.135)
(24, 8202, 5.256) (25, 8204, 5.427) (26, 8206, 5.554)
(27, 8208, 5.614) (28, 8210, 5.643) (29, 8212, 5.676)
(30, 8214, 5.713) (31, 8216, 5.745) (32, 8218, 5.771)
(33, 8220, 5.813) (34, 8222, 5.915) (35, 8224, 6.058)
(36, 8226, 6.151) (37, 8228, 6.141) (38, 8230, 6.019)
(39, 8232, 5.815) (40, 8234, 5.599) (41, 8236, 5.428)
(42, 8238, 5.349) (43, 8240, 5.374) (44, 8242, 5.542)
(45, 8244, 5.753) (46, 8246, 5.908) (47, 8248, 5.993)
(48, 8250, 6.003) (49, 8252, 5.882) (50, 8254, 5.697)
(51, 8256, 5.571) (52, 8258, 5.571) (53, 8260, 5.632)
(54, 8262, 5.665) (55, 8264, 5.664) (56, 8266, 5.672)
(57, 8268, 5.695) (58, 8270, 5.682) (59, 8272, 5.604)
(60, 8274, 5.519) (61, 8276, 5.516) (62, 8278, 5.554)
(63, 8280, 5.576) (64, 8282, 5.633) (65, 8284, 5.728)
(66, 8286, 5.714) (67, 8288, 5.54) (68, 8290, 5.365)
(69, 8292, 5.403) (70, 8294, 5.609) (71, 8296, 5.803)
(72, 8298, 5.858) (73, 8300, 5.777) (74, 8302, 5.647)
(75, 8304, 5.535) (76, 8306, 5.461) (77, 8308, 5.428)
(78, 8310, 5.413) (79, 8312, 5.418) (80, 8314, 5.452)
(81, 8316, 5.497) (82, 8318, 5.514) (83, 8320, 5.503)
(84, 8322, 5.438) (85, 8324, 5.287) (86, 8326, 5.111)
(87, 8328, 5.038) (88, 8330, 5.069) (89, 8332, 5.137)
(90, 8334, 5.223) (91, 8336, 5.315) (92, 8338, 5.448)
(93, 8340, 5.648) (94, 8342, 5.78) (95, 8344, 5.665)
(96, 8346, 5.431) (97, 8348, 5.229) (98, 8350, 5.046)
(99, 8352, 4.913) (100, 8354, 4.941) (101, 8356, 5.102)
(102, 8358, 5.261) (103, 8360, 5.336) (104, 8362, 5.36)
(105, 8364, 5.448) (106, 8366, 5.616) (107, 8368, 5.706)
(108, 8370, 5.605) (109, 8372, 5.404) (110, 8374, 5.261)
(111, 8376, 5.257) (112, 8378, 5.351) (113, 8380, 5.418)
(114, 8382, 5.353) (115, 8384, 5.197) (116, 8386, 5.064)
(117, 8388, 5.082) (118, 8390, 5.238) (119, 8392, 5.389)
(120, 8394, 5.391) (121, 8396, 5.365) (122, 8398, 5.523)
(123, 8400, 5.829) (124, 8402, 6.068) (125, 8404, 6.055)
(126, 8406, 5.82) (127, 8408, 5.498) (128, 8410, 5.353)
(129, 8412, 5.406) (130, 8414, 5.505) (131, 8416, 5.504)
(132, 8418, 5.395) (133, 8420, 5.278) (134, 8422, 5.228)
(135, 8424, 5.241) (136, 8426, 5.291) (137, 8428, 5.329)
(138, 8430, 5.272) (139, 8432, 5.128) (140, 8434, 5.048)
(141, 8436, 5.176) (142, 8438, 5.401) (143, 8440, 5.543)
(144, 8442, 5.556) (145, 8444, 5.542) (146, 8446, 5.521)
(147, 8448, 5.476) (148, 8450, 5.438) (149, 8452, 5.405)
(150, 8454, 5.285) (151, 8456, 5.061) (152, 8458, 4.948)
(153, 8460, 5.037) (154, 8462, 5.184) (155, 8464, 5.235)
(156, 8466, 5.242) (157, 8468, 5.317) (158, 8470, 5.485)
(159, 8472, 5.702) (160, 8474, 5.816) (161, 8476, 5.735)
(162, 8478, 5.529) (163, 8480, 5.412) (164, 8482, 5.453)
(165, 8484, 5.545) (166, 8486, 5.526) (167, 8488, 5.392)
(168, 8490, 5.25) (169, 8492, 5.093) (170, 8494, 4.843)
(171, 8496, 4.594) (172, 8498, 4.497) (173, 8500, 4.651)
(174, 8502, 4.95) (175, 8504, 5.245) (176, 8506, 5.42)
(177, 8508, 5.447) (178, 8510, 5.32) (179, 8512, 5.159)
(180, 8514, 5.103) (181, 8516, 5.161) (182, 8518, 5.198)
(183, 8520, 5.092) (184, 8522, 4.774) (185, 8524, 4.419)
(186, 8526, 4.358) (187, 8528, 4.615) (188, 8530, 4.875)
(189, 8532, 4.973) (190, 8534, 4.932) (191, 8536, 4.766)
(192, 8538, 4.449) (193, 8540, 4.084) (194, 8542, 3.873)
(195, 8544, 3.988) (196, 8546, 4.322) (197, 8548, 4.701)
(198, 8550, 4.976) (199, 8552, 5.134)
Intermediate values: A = 0.7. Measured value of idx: 0.86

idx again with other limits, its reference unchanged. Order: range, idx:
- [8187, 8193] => 0.20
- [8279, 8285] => 0.29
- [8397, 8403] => 1.02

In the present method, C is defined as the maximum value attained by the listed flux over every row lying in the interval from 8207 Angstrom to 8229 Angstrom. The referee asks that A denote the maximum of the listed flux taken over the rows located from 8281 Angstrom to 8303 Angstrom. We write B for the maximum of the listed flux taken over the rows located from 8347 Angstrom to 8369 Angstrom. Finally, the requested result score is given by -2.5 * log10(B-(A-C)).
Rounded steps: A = 5.858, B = 5.706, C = 6.151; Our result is -1.95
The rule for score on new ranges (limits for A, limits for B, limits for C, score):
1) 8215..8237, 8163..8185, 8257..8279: -1.79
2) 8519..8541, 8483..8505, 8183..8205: -1.98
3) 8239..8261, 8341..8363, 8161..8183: -1.84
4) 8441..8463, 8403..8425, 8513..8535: -1.89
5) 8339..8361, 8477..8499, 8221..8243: -1.93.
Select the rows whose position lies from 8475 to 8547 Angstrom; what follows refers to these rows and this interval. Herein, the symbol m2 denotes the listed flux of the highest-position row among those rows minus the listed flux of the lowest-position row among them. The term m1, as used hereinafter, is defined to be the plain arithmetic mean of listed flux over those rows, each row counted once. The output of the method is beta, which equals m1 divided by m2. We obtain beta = -4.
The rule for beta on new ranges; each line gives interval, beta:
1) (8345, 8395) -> -132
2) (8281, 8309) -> -27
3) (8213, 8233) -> 58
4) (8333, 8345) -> 12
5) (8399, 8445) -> -19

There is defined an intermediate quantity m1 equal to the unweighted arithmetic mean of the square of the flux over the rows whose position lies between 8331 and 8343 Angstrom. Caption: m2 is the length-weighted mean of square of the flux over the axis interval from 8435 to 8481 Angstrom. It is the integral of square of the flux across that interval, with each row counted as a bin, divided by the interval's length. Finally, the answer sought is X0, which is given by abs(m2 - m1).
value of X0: 0.3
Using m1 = 29.5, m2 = 29.1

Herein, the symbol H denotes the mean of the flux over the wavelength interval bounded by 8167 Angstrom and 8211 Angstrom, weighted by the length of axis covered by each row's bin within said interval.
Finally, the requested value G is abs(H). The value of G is 5.49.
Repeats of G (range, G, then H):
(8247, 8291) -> 5.66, 5.66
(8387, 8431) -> 5.46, 5.46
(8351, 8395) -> 5.30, 5.30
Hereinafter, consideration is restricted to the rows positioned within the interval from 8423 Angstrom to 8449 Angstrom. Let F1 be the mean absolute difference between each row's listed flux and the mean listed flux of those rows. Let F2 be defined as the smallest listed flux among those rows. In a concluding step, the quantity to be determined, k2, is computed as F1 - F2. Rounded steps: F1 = 0.15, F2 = 5.048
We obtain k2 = -4.9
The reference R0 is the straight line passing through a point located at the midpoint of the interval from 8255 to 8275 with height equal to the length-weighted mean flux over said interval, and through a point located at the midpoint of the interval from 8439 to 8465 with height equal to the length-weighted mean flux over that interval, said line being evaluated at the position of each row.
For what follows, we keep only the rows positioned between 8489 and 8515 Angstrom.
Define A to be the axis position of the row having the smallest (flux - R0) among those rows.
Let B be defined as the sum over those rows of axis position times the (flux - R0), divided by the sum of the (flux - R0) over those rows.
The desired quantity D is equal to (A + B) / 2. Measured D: 8497.3 Angstrom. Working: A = 8498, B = 8496.7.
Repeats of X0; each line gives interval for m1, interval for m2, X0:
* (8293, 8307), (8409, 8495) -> 3.5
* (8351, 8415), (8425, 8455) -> 0.6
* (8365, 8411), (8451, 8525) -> 2.8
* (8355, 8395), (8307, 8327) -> 0.7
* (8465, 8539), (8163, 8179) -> 4.9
